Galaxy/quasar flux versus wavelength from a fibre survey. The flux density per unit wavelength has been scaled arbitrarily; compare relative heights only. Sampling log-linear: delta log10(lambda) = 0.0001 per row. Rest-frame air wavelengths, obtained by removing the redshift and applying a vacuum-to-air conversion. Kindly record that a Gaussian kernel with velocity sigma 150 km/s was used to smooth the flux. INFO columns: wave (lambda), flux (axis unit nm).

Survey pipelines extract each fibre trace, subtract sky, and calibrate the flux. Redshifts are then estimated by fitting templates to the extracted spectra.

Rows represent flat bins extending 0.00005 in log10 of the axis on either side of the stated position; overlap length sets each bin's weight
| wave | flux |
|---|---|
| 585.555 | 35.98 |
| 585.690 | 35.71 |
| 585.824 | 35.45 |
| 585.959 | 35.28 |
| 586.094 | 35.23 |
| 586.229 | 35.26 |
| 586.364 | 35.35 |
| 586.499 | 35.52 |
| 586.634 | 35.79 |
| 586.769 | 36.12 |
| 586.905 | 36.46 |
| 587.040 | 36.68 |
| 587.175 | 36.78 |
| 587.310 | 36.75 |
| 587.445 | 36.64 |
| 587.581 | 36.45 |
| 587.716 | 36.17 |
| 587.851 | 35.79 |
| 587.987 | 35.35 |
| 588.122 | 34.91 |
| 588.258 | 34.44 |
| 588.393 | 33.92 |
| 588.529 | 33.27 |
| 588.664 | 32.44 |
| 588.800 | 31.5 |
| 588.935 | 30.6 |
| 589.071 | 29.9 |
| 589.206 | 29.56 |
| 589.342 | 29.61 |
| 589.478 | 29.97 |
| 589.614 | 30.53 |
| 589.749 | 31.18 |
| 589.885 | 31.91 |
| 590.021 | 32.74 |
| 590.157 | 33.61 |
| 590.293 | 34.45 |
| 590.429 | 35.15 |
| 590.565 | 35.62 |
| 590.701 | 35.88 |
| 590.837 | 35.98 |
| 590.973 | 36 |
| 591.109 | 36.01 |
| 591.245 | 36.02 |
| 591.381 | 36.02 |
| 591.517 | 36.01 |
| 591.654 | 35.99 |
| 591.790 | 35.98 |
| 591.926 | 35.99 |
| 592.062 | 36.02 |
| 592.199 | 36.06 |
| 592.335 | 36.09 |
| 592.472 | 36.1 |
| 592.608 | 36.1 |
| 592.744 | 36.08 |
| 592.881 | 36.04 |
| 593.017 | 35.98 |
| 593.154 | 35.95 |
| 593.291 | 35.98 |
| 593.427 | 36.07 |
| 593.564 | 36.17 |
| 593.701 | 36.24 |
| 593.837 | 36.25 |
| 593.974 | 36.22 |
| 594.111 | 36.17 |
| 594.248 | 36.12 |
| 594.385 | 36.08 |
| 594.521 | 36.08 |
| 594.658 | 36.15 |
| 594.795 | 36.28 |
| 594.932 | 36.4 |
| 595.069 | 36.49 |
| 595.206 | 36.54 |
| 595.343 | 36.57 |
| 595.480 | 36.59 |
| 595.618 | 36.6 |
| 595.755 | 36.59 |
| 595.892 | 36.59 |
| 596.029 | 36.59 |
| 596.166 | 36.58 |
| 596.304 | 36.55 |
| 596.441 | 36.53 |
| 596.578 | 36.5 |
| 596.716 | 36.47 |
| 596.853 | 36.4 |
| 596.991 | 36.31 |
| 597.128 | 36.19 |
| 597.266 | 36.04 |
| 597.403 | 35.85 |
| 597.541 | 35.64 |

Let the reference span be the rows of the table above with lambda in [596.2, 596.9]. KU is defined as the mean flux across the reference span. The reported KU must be 36.5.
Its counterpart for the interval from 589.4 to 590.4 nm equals 32.1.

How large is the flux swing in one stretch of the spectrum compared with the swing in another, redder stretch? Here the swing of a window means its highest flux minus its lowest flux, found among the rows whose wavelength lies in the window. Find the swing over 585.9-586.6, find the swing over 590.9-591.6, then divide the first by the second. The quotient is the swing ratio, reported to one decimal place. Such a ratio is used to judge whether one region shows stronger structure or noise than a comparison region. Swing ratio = 14.5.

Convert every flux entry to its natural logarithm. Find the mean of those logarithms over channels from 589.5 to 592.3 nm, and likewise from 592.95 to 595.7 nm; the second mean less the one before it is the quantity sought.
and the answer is 0.04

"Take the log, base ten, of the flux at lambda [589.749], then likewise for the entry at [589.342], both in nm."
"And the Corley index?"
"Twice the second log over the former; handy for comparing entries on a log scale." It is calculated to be 1.97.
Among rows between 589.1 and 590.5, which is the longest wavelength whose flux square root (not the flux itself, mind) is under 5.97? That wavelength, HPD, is 590.429 nm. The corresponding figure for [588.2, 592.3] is 590.565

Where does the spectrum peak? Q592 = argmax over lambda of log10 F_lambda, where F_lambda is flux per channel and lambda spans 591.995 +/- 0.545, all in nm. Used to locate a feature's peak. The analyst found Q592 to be 592.472 nm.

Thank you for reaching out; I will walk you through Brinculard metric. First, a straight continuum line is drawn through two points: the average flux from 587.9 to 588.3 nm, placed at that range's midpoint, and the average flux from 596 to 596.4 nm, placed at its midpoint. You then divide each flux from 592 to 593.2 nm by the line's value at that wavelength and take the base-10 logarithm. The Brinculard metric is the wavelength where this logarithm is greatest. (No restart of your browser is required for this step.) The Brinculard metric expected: 592.335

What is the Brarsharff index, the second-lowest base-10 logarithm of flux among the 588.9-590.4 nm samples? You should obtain 1.47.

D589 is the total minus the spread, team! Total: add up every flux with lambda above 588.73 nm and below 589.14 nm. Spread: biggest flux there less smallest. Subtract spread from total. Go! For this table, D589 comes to 90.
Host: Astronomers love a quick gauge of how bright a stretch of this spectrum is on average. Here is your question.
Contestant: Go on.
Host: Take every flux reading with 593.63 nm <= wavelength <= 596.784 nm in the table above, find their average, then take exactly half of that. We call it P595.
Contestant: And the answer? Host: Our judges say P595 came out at 18.2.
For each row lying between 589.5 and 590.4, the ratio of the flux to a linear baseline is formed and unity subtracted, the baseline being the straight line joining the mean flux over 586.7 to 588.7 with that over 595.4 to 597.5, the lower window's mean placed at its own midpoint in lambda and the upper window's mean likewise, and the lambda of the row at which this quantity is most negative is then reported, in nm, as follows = 589.614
